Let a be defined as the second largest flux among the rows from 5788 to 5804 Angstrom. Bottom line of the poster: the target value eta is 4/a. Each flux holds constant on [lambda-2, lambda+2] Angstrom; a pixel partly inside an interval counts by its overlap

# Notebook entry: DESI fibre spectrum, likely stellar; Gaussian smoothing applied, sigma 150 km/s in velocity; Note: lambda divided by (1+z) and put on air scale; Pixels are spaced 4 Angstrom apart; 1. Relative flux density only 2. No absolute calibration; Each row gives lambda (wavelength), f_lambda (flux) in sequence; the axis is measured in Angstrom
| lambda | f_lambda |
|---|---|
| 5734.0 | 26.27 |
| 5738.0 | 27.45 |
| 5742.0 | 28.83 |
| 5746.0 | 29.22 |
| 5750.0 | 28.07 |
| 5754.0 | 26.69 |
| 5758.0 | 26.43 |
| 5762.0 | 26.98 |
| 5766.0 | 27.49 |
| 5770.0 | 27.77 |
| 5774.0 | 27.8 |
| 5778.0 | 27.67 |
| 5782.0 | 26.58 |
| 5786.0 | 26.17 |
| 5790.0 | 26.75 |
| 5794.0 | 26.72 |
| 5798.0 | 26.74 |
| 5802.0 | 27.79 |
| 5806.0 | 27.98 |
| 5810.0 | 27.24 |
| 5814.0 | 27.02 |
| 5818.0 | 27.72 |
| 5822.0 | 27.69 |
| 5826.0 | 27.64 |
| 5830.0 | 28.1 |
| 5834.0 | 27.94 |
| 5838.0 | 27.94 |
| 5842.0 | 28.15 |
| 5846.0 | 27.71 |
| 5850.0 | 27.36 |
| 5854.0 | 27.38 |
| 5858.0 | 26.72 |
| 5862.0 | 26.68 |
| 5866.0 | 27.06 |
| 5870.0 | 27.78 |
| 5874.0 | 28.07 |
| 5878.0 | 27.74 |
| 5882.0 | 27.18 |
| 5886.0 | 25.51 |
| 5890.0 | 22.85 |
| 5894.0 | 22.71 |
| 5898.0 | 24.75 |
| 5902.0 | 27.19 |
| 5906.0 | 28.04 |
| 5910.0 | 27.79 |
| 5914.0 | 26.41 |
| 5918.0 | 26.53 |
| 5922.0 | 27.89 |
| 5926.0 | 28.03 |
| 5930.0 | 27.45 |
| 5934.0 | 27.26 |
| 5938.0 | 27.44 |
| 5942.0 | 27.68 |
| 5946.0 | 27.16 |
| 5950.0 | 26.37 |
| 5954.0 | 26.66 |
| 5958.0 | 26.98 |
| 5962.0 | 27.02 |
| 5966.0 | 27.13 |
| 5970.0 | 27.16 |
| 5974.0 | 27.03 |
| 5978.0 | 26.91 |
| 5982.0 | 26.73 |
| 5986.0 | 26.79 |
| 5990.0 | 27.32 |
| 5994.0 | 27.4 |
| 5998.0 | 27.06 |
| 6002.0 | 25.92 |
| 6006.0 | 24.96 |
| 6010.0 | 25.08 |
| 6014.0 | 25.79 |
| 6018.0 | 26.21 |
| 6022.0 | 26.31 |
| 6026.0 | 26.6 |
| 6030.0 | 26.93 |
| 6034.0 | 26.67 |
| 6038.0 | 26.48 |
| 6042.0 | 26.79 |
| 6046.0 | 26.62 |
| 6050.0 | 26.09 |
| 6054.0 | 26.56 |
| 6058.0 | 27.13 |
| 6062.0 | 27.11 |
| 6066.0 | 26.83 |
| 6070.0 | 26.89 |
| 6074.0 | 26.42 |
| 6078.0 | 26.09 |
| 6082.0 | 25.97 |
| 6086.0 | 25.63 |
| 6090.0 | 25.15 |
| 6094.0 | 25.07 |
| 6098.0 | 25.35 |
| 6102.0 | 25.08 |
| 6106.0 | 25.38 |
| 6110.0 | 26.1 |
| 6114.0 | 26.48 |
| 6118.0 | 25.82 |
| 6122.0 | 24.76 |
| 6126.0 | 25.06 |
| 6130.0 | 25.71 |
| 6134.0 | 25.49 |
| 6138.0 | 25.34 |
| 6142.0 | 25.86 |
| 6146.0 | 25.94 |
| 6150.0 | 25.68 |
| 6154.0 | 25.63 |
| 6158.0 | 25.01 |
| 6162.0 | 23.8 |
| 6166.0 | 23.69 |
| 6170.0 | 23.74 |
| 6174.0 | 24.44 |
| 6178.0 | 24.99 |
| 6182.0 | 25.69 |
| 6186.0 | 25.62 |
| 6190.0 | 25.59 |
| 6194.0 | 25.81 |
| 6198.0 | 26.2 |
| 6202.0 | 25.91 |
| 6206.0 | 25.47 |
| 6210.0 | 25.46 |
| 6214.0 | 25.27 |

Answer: 0.150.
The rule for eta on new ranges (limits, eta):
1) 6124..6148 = 0.155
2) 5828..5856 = 0.142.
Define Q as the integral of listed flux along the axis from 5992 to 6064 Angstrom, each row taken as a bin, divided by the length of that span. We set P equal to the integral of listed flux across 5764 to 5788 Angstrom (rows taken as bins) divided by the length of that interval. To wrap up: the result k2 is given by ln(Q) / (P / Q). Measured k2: 3.176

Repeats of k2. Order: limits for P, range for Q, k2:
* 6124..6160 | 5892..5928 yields 3.418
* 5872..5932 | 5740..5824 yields 3.417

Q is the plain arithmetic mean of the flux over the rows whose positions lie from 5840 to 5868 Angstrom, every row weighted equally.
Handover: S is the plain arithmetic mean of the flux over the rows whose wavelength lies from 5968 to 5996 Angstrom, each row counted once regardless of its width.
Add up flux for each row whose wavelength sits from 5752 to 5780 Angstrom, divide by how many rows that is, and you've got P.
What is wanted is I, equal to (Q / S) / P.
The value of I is 0.0370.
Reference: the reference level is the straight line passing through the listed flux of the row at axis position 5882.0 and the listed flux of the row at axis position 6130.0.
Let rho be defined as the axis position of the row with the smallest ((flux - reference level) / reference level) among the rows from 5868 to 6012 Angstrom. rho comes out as 5894.0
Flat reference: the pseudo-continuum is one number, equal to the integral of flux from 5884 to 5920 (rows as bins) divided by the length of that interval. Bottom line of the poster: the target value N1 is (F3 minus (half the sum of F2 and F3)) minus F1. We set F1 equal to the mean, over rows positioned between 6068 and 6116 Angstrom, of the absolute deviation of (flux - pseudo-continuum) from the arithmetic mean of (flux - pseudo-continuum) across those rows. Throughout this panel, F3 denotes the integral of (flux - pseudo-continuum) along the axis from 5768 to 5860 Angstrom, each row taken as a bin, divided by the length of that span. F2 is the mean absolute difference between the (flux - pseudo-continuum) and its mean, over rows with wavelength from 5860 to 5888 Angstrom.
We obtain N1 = 0.0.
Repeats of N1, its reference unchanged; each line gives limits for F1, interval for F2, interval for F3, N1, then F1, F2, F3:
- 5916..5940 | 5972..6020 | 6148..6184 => -1.2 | 0.36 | 0.70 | -1.0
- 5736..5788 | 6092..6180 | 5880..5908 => -1.1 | 0.70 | 0.58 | -0.3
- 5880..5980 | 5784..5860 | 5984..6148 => -1.0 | 0.94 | 0.48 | 0.4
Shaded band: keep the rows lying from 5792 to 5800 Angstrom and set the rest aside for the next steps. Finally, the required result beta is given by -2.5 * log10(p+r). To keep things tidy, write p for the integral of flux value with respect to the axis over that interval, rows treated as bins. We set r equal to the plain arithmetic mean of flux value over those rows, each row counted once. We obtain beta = -5.953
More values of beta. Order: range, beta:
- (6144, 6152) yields -5.915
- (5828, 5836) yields -6.004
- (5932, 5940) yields -5.978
